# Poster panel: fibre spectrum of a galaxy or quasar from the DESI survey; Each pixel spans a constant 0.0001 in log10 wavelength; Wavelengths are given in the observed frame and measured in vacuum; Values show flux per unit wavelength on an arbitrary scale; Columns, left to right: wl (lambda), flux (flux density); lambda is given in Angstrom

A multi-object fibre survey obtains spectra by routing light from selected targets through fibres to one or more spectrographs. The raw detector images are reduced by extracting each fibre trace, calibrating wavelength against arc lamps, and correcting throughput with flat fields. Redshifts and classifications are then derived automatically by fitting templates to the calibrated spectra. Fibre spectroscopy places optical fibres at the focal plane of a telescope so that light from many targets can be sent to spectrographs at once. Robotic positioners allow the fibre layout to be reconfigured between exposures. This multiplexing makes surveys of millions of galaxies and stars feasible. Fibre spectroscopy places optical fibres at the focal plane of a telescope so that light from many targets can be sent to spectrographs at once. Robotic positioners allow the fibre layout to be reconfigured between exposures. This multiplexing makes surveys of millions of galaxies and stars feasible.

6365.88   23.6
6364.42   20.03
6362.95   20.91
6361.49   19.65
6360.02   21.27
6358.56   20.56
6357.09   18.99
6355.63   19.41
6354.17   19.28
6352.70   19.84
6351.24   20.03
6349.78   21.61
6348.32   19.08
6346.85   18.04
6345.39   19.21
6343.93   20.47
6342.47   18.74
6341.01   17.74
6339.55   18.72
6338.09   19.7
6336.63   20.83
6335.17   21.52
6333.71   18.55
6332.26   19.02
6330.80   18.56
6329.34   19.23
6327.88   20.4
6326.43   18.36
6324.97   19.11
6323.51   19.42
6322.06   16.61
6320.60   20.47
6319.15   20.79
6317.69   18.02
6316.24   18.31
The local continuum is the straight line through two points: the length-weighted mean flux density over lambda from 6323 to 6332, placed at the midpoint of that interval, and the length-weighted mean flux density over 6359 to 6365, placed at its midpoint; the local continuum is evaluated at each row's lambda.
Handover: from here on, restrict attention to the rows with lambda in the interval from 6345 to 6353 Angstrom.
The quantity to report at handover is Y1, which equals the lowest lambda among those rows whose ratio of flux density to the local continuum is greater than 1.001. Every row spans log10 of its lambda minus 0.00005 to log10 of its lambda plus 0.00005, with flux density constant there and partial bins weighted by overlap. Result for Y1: 6349.78 Angstrom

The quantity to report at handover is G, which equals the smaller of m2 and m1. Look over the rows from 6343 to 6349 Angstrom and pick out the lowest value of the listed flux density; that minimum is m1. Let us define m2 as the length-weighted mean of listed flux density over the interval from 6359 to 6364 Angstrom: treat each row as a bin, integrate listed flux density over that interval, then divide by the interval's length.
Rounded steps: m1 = 18.04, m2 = 20.6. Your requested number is 18.0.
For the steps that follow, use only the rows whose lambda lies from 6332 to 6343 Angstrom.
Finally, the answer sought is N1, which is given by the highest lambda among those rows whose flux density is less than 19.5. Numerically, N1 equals 6342.47 Angstrom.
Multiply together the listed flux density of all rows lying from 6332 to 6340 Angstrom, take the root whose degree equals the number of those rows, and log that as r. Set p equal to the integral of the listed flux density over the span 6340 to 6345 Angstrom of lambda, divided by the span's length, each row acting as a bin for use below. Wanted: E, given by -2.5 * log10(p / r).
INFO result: 0.039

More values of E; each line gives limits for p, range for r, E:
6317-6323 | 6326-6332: 0.007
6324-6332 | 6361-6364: 0.064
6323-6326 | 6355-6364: 0.055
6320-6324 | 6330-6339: 0.052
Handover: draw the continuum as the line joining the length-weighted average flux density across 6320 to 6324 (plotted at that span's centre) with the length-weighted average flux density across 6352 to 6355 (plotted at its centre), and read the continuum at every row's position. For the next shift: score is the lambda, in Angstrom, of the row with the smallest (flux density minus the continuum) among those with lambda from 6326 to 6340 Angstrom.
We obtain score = 6326.43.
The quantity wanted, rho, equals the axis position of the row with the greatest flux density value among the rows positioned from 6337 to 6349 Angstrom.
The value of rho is 6343.93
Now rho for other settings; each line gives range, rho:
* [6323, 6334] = 6327.88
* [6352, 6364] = 6360.02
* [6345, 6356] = 6349.78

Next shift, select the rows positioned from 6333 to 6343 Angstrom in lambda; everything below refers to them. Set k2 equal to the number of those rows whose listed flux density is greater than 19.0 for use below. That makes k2 3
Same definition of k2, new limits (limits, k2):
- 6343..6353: 6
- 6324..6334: 4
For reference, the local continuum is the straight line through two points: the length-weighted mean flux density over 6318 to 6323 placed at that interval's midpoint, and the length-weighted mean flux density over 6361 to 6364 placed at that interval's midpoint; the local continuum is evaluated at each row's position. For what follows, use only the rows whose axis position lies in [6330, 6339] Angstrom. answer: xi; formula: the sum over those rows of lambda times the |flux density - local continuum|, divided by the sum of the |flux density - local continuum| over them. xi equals 6334.3 Angstrom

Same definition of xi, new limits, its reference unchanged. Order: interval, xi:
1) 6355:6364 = 6359.0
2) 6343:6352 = 6347.4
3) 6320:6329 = 6323.5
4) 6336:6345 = 6340.4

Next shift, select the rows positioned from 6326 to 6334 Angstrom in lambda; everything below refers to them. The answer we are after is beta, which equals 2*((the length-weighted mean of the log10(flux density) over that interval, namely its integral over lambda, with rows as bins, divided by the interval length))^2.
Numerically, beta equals 3.28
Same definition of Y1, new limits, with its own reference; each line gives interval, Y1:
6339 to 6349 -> 6343.93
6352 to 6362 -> 6358.56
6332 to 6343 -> 6335.17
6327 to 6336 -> 6327.88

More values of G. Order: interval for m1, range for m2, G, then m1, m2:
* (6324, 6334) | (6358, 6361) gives 18.4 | 18.36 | 20.8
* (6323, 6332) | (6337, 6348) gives 18.4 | 18.36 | 19.0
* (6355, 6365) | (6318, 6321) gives 19.0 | 18.99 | 20.3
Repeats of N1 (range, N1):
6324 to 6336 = 6333.71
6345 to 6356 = 6355.63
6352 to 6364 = 6357.09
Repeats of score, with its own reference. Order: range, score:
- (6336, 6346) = 6341.01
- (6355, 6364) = 6357.09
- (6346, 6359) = 6346.85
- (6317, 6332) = 6322.06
